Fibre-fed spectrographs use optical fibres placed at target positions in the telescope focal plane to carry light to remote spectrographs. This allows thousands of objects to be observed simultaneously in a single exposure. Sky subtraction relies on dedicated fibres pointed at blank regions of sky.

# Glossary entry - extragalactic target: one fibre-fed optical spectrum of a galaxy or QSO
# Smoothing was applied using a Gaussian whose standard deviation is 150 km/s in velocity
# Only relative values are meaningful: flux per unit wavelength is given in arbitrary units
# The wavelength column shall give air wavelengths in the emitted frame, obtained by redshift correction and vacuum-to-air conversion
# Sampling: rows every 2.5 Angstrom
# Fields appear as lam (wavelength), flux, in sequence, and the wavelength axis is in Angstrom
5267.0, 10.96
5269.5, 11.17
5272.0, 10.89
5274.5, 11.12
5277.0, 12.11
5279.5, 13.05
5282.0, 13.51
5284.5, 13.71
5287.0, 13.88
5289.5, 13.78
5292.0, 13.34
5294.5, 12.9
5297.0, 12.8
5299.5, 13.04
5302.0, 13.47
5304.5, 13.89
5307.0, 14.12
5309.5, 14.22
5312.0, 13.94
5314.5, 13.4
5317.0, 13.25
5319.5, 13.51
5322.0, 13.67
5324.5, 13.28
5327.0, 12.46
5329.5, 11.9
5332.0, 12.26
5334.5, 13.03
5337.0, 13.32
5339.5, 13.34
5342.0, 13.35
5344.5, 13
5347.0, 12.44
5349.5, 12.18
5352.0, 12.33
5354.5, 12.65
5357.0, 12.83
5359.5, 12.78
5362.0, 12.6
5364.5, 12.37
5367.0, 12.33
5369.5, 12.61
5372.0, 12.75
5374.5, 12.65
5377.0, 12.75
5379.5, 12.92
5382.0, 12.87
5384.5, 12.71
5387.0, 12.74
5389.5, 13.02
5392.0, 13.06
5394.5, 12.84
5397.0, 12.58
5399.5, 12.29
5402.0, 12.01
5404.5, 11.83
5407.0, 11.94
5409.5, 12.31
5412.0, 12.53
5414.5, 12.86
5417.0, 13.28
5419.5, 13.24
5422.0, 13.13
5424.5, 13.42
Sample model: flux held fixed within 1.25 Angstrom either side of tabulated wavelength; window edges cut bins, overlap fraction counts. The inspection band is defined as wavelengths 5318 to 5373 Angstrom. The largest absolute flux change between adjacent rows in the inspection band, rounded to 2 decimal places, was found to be 0.82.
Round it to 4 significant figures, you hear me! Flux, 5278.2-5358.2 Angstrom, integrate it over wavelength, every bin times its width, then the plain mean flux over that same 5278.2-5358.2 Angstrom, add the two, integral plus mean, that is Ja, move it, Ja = 1068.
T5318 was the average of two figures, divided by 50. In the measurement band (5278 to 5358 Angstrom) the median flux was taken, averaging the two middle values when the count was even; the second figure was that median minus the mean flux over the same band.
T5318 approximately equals 0.134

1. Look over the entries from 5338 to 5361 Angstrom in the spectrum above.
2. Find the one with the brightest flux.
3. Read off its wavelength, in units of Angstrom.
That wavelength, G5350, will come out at 5342.0 Angstrom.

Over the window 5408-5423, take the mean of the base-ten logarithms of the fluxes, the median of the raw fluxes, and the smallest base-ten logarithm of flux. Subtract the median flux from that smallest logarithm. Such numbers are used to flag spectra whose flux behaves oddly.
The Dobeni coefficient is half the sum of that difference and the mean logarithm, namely -5.40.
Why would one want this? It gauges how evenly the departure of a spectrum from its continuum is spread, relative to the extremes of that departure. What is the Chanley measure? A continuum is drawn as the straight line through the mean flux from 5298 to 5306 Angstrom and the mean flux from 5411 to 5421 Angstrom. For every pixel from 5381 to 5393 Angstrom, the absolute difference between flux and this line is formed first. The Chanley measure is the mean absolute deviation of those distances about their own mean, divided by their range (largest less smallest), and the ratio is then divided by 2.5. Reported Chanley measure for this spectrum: 0.147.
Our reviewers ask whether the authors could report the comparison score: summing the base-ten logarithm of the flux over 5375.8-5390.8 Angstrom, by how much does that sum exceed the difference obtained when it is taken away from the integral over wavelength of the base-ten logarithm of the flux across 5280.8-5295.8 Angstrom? -3.66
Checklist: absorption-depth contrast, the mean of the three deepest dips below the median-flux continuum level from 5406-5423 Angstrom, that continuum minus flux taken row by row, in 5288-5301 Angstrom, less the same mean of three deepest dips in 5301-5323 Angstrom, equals 0.5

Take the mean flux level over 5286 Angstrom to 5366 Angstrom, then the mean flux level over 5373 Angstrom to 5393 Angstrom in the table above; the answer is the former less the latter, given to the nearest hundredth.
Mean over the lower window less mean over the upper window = 0.26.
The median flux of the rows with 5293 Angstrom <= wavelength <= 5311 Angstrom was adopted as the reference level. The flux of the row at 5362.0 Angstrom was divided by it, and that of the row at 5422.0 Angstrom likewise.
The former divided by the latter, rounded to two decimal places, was 0.96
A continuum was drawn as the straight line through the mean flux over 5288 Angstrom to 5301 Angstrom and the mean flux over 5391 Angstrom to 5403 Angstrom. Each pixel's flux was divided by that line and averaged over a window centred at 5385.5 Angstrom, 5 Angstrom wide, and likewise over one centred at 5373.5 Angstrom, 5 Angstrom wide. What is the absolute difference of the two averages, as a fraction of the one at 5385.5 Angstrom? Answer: 0.008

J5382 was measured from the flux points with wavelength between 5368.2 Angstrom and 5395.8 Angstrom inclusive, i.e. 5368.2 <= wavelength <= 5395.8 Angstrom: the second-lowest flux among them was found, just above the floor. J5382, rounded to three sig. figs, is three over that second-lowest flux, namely 0.237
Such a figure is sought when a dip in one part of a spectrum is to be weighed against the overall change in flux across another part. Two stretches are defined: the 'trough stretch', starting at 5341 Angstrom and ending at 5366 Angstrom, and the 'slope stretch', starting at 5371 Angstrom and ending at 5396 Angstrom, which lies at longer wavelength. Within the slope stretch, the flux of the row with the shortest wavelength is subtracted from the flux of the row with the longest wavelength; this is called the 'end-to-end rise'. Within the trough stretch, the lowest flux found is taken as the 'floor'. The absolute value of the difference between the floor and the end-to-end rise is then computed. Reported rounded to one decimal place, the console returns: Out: 12.1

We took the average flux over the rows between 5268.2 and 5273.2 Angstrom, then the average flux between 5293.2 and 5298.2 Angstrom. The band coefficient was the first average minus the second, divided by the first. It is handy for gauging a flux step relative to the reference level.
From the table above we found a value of -0.17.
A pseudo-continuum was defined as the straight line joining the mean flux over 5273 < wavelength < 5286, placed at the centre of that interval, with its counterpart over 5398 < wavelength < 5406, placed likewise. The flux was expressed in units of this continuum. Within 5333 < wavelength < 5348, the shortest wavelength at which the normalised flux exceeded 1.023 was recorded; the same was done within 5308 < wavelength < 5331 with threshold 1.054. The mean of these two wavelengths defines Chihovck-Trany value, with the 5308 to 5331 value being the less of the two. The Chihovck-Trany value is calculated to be 5322.0 Angstrom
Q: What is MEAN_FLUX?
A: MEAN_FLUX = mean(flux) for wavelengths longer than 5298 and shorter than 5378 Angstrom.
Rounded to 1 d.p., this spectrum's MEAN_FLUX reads 13.0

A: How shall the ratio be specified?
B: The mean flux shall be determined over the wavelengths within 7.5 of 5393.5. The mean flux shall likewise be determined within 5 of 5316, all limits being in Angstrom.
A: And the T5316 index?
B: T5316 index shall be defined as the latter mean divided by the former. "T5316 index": 1.06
